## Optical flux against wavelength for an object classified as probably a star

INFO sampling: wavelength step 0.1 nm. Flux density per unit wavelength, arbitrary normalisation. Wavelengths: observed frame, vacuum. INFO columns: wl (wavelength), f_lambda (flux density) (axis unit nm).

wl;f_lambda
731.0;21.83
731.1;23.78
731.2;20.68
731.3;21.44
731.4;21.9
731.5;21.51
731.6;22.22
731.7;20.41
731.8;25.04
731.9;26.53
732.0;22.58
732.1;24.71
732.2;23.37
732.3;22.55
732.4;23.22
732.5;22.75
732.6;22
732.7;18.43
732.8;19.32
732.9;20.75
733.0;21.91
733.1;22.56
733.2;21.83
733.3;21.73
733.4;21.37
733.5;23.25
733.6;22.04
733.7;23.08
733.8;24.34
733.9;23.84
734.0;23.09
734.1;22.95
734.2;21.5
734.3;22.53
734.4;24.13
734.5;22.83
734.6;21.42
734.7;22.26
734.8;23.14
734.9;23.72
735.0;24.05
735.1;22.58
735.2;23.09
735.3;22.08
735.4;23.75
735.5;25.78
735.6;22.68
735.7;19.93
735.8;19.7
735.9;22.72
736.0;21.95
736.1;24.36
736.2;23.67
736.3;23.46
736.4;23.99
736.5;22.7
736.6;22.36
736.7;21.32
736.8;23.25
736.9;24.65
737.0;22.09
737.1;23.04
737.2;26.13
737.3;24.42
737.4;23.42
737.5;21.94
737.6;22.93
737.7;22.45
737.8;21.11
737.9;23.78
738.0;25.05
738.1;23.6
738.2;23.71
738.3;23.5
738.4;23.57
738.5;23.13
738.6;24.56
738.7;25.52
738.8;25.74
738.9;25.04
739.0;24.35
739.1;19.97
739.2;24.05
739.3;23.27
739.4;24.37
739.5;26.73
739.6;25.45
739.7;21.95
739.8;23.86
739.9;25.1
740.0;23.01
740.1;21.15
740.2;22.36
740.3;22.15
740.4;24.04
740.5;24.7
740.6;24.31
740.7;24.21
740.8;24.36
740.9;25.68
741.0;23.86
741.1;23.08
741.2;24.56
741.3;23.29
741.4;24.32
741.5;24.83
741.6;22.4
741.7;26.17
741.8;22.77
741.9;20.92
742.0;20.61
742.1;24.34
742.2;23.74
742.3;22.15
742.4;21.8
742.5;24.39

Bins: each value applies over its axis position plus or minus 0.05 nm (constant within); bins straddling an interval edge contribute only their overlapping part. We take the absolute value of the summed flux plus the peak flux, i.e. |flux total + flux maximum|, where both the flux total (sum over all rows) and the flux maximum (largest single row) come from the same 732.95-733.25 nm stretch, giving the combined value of 89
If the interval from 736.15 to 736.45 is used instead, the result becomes 95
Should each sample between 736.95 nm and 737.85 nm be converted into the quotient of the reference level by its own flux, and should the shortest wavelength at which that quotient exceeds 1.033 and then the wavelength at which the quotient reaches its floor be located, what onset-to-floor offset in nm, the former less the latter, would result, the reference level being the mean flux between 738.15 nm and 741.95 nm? -0.20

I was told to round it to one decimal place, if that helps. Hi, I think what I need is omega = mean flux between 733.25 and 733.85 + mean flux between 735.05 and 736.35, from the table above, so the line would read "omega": 45.4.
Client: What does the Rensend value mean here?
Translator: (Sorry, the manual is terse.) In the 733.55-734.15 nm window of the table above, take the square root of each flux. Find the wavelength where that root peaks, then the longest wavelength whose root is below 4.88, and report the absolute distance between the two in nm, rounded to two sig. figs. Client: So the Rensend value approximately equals 0.30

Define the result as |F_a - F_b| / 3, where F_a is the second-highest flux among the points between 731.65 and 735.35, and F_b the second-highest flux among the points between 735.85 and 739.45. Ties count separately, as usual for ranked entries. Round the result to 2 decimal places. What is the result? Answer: 0.23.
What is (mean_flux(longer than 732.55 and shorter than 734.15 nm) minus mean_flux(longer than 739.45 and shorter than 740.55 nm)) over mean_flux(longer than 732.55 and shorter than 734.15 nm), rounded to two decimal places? -0.07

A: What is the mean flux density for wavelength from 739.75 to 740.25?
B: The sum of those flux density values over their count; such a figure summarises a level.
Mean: 23.1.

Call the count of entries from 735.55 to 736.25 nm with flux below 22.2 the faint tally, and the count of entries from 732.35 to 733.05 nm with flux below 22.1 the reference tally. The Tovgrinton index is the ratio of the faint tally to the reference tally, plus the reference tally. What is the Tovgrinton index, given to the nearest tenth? 5.6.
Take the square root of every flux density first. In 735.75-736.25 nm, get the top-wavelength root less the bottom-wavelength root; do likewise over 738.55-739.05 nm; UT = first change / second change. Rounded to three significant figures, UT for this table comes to -20.1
